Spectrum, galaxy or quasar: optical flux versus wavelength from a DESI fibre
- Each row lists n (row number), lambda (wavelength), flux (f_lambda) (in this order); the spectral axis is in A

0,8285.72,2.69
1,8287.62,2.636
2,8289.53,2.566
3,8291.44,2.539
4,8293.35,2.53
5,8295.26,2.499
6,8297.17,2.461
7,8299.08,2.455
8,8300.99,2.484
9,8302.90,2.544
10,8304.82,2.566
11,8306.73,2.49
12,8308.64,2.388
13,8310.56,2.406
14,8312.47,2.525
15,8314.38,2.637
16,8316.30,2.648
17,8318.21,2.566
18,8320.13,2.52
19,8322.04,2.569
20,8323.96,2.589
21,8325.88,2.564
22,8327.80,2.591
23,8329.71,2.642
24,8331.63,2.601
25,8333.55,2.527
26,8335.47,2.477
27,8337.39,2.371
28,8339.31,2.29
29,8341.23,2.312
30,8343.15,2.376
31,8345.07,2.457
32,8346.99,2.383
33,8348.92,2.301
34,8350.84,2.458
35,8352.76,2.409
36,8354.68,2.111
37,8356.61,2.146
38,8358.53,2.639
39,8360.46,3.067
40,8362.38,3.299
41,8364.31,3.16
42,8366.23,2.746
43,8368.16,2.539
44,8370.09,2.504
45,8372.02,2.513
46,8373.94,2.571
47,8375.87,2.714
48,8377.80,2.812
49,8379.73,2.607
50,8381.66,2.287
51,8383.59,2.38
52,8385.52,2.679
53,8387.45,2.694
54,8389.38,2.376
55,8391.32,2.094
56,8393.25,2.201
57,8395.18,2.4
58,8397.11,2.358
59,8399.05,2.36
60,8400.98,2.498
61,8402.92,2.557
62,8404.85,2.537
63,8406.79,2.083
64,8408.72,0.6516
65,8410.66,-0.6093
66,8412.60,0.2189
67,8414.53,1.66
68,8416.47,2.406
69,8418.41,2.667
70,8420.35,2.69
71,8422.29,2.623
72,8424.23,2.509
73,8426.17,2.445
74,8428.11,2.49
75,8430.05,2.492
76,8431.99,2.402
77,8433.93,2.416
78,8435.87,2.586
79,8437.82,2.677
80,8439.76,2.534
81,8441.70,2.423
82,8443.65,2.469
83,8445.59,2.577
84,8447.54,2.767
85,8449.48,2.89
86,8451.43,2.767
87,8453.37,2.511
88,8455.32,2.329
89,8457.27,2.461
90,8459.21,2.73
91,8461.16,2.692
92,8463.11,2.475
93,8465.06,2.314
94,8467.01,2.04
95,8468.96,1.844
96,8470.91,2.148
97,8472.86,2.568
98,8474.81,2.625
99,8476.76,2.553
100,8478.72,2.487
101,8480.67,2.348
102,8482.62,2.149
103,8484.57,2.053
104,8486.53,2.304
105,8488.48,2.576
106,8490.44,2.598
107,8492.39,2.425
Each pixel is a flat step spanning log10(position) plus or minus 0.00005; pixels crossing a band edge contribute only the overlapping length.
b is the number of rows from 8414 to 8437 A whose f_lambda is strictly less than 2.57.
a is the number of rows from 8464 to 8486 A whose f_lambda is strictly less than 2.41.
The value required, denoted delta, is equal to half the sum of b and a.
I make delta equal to 7.5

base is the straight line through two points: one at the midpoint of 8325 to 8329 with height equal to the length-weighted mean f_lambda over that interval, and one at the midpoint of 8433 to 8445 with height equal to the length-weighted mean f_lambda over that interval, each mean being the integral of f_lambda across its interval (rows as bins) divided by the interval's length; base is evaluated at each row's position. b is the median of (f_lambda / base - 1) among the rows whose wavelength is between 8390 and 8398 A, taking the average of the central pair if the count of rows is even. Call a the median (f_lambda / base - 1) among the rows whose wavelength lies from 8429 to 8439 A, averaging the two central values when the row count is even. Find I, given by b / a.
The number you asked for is 8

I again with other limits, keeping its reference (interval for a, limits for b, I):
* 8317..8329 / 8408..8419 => 69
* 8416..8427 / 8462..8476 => -5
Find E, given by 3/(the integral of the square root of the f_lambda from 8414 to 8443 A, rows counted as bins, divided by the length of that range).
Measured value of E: 1.907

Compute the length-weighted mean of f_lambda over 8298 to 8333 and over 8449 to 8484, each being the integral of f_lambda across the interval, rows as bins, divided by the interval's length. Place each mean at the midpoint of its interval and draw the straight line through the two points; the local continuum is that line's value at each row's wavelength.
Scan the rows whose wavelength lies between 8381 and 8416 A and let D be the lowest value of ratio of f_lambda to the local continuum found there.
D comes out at -0.25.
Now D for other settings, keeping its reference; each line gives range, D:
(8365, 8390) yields 0.92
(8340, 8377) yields 0.84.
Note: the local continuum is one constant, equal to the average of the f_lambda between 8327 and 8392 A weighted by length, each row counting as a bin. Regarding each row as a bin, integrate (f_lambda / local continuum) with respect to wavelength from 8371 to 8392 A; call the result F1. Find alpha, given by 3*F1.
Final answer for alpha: 63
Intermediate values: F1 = 21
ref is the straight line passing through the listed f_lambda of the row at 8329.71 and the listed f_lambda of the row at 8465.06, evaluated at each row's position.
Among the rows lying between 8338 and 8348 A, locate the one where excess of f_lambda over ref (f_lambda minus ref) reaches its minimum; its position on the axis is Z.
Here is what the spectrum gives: 8339.31 A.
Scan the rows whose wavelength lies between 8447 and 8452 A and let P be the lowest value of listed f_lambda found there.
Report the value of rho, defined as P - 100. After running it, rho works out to -97.2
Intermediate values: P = 2.767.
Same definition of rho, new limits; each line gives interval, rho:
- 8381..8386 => -97.7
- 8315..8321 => -97.5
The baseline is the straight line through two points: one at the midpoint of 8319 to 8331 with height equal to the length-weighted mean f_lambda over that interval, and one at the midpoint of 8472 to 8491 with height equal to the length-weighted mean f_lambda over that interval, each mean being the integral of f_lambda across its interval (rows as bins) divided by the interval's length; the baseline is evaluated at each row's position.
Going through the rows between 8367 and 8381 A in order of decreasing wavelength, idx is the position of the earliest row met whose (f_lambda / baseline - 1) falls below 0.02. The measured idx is 8373.94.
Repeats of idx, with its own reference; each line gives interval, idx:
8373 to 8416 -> 8414.53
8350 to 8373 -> 8372.02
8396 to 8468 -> 8467.01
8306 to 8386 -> 8383.59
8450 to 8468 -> 8467.01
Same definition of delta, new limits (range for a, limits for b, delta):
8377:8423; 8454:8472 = 10.5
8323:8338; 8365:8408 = 8.0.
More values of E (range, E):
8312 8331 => 1.865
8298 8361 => 1.905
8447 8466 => 1.865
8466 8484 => 1.980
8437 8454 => 1.851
